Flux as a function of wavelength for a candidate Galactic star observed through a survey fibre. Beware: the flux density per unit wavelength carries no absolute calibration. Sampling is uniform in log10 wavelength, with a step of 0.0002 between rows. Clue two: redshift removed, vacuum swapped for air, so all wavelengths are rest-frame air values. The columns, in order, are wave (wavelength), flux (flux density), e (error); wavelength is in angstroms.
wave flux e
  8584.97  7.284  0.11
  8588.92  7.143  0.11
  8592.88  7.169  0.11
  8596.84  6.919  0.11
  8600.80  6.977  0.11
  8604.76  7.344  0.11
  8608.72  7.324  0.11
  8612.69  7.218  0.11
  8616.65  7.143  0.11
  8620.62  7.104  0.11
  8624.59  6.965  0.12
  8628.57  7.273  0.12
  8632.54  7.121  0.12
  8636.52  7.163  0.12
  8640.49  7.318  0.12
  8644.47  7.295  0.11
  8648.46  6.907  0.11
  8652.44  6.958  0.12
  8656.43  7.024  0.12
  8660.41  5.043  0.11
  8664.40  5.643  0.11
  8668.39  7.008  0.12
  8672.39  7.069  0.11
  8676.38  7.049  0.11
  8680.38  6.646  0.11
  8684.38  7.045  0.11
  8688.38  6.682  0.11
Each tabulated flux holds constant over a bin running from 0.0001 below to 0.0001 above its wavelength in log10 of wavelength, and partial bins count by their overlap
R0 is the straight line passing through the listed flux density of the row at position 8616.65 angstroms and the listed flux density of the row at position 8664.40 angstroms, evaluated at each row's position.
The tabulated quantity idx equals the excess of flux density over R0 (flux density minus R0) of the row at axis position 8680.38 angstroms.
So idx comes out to 1.5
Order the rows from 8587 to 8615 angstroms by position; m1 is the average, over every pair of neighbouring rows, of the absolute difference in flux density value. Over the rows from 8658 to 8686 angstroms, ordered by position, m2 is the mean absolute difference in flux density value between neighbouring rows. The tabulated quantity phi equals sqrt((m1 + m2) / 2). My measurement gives 0.553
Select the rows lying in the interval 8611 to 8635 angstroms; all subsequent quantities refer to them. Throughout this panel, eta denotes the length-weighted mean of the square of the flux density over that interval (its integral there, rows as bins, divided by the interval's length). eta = 51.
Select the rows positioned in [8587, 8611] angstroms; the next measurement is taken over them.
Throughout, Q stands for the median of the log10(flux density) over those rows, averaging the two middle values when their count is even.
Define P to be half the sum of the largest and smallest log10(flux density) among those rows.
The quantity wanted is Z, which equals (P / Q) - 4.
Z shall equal -3.002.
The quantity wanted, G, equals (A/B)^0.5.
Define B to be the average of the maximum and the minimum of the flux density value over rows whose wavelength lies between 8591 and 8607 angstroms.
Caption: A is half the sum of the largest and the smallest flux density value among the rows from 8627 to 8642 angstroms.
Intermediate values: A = 7.22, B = 7.13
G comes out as 1.01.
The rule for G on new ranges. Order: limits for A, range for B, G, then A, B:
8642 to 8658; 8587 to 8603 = 1.00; 7.10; 7.04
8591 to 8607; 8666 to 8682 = 1.02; 7.13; 6.86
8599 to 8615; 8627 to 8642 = 1.00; 7.16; 7.22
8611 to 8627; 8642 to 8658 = 1.00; 7.09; 7.10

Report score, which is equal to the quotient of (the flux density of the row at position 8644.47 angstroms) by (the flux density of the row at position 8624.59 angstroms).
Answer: 1.05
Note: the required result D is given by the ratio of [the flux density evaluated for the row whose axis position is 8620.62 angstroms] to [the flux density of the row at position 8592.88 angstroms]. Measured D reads 0.99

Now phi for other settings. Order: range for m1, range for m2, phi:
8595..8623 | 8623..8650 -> 0.380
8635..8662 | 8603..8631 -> 0.528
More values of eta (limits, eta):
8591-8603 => 49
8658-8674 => 39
